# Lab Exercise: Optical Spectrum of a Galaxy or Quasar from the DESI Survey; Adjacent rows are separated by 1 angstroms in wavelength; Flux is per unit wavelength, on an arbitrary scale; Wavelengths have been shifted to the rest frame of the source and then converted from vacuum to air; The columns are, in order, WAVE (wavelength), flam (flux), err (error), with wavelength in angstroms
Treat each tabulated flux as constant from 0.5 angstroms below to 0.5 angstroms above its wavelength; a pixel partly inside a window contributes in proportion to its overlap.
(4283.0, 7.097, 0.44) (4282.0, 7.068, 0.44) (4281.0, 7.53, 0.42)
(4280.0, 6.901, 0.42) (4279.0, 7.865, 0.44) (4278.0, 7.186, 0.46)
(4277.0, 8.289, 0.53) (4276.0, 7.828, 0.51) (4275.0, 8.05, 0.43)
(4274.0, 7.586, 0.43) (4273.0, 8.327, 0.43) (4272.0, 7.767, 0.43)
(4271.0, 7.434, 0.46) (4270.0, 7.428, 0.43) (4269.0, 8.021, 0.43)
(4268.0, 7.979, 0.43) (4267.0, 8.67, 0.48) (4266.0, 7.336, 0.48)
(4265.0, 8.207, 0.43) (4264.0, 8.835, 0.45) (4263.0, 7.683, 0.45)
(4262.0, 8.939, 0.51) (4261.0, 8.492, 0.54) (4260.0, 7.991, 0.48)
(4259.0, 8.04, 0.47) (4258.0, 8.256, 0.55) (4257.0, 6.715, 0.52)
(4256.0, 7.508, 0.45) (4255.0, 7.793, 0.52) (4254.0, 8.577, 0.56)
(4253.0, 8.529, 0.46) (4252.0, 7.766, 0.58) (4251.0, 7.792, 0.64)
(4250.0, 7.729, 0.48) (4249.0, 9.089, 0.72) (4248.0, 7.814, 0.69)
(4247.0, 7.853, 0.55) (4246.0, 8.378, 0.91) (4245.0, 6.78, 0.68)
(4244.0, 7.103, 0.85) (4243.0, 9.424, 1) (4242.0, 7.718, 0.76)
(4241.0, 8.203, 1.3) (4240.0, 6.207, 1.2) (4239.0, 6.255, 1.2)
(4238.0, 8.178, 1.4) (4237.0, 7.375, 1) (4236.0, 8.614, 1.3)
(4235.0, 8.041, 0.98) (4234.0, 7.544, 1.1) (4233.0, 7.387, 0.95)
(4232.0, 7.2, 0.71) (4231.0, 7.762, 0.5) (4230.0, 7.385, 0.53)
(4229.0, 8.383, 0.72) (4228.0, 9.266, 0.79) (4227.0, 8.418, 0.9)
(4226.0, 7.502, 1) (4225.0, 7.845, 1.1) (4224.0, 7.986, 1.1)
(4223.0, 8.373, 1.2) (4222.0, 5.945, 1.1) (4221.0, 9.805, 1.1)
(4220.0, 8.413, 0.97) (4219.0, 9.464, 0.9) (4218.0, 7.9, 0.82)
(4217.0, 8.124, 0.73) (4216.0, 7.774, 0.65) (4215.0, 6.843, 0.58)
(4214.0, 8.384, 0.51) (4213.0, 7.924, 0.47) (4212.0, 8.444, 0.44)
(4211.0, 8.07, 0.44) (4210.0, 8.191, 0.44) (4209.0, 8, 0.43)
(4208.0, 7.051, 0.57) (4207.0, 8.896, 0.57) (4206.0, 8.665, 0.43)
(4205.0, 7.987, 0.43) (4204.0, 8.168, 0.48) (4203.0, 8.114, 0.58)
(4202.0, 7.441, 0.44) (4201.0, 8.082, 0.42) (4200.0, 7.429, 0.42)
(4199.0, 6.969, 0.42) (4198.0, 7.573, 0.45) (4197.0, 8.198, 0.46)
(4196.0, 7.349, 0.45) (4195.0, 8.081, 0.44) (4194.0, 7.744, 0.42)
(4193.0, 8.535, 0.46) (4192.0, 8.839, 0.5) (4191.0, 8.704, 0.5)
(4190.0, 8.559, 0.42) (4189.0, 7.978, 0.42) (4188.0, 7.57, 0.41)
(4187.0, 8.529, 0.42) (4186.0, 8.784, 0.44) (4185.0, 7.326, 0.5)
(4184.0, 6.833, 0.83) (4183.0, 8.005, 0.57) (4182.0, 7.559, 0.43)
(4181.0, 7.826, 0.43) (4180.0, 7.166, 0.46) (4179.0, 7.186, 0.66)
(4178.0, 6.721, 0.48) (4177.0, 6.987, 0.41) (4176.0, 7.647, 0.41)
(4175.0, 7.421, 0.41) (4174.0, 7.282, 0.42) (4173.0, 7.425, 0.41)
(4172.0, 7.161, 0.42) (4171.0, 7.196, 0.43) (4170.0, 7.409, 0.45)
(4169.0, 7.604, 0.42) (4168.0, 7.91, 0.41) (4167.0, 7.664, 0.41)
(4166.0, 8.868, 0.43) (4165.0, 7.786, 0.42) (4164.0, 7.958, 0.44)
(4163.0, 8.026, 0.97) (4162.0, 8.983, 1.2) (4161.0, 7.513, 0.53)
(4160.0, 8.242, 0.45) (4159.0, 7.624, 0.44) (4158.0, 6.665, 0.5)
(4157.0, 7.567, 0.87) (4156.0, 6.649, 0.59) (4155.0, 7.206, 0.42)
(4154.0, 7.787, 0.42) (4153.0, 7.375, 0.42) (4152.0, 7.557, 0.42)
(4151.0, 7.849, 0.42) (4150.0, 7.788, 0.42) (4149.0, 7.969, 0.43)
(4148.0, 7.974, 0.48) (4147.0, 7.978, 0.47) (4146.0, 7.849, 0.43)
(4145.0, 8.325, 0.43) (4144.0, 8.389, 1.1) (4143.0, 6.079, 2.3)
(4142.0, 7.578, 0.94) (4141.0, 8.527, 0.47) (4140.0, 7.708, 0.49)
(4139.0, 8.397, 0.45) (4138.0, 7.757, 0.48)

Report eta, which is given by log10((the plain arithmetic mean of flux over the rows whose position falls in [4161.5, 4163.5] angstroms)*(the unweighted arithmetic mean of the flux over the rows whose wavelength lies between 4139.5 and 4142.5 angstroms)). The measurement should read 1.829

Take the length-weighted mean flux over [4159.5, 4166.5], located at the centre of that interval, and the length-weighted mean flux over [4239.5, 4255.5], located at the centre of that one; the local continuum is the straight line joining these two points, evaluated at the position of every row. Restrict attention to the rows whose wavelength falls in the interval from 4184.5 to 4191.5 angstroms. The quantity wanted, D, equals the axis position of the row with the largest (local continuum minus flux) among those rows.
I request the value 4185.0 angstroms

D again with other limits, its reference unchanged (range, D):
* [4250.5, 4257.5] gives 4257.0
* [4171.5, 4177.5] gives 4177.0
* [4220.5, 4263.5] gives 4222.0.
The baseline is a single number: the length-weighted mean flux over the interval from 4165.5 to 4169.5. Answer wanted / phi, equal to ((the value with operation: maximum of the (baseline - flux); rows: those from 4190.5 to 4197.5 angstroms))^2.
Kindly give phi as 0.4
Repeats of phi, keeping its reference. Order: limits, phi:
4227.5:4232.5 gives 0.7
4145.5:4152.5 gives 0.2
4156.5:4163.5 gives 1.8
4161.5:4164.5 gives 0.0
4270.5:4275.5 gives 0.3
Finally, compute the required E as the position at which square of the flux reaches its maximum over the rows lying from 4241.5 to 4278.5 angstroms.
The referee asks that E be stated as 4243.0 angstroms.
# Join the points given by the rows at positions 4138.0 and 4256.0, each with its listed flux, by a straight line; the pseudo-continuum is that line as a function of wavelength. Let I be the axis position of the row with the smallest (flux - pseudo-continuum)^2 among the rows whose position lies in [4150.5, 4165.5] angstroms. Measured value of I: 4154.0 angstroms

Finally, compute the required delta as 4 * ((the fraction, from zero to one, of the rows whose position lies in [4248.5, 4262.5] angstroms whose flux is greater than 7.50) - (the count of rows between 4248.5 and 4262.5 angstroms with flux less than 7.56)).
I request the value -4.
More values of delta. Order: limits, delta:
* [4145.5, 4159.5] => -17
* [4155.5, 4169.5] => -9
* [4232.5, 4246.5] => -26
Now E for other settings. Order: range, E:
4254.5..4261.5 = 4261.0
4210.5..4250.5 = 4221.0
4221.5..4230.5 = 4228.0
